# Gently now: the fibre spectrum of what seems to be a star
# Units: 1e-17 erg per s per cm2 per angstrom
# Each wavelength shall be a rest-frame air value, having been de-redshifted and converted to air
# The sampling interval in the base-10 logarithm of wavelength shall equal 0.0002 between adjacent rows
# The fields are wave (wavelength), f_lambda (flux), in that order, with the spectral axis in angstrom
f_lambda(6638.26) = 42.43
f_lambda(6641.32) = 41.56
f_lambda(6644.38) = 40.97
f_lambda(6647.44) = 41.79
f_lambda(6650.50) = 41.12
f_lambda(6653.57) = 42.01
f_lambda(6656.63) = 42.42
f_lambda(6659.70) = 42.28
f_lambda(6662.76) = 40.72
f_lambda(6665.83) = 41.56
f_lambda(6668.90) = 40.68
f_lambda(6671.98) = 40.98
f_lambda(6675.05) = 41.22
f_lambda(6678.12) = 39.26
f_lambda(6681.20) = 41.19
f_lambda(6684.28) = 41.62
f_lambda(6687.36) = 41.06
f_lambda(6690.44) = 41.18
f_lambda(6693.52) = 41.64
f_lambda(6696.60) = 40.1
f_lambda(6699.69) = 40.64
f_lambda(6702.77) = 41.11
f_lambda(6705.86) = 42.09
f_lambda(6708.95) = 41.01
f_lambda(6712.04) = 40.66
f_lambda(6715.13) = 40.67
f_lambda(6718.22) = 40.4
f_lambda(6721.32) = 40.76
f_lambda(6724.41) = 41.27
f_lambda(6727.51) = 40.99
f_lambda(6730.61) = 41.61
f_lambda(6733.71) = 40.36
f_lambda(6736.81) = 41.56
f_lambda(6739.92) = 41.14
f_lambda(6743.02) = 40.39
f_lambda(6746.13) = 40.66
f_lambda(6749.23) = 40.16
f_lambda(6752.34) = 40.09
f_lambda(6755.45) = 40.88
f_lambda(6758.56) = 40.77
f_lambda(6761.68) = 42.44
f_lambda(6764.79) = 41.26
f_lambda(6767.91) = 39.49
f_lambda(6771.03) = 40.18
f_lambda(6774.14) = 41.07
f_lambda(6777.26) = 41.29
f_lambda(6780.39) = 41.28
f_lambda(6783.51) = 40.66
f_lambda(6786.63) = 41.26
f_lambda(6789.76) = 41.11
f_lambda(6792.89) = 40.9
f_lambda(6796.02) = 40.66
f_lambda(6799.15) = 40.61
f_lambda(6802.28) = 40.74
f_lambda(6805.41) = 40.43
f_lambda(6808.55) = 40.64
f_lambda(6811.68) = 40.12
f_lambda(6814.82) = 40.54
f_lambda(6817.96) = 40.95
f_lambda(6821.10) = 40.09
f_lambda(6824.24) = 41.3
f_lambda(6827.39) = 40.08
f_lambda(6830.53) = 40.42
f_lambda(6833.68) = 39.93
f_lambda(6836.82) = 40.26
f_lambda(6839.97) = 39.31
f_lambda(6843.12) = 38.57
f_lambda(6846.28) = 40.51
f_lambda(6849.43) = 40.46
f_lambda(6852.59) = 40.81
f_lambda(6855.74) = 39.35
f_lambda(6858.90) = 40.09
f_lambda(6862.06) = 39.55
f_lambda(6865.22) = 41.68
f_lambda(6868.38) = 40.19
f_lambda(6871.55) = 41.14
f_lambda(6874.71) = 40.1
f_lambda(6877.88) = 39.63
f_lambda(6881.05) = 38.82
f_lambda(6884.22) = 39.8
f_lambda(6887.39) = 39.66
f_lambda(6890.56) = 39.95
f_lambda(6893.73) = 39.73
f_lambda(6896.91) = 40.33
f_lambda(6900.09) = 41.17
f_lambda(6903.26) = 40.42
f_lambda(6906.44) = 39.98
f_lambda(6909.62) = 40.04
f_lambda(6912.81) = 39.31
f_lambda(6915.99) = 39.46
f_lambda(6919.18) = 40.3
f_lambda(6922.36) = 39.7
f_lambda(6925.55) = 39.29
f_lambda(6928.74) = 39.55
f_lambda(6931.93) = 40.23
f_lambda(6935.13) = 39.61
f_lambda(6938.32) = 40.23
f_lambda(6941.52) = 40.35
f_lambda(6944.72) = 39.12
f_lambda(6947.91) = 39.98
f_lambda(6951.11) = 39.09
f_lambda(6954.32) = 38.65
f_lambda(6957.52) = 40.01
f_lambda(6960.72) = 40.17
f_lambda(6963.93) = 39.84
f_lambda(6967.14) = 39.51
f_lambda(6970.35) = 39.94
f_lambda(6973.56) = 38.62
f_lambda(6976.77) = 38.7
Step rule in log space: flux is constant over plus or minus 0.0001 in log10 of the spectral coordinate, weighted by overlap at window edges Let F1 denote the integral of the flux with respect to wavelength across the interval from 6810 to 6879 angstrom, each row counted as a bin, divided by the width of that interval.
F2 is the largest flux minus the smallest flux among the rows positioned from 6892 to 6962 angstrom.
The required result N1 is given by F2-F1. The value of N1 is -37.7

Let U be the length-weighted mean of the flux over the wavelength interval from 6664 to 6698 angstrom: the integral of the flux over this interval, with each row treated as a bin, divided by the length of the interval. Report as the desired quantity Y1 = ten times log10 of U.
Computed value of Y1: 16.12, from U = 41.0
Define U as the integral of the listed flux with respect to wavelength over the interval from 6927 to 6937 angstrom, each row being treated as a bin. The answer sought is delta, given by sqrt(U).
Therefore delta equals 20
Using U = 398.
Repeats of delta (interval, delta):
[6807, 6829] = 30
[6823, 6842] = 28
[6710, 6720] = 20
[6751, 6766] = 25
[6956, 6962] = 16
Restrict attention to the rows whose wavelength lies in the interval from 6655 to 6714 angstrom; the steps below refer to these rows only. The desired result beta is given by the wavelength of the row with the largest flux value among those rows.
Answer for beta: 6656.63 angstrom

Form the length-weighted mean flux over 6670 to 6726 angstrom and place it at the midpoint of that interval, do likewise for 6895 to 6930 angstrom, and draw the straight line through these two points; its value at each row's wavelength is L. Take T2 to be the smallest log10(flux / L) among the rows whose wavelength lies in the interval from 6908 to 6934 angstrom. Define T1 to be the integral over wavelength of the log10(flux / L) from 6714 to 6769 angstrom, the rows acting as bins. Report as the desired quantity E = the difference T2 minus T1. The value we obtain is -0.07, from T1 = 0.06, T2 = -0.007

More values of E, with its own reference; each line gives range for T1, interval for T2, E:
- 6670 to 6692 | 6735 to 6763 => 0.01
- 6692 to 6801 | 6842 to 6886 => -0.22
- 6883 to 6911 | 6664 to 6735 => -0.05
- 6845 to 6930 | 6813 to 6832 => 0.04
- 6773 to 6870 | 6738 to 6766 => -0.11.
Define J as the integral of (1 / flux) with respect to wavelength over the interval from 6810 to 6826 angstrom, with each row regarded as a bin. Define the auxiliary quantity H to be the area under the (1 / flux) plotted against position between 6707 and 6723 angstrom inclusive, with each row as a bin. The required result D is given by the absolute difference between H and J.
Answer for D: 0.001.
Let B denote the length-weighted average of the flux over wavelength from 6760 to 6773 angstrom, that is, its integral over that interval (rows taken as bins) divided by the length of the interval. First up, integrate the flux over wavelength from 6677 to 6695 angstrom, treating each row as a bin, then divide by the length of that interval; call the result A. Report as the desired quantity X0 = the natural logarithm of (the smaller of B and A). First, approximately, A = 41.0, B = 40.8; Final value 3.71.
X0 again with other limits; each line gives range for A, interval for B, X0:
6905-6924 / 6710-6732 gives 3.68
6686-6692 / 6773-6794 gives 3.72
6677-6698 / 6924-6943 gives 3.69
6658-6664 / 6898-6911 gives 3.70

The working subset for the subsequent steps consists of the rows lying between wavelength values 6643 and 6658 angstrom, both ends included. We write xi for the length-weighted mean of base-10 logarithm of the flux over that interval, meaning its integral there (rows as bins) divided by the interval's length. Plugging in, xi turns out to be 1.620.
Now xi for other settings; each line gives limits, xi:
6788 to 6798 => 1.610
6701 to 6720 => 1.613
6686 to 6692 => 1.615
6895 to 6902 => 1.610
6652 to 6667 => 1.621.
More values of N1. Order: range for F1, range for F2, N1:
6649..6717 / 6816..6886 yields -38.0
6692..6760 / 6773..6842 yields -38.9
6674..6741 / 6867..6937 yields -38.6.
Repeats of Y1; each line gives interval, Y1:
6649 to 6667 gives 16.20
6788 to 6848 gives 16.06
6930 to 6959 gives 15.99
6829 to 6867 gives 16.03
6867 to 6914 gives 16.02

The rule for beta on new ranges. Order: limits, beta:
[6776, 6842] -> 6824.24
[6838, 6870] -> 6865.22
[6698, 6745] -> 6705.86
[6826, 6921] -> 6865.22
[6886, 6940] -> 6900.09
